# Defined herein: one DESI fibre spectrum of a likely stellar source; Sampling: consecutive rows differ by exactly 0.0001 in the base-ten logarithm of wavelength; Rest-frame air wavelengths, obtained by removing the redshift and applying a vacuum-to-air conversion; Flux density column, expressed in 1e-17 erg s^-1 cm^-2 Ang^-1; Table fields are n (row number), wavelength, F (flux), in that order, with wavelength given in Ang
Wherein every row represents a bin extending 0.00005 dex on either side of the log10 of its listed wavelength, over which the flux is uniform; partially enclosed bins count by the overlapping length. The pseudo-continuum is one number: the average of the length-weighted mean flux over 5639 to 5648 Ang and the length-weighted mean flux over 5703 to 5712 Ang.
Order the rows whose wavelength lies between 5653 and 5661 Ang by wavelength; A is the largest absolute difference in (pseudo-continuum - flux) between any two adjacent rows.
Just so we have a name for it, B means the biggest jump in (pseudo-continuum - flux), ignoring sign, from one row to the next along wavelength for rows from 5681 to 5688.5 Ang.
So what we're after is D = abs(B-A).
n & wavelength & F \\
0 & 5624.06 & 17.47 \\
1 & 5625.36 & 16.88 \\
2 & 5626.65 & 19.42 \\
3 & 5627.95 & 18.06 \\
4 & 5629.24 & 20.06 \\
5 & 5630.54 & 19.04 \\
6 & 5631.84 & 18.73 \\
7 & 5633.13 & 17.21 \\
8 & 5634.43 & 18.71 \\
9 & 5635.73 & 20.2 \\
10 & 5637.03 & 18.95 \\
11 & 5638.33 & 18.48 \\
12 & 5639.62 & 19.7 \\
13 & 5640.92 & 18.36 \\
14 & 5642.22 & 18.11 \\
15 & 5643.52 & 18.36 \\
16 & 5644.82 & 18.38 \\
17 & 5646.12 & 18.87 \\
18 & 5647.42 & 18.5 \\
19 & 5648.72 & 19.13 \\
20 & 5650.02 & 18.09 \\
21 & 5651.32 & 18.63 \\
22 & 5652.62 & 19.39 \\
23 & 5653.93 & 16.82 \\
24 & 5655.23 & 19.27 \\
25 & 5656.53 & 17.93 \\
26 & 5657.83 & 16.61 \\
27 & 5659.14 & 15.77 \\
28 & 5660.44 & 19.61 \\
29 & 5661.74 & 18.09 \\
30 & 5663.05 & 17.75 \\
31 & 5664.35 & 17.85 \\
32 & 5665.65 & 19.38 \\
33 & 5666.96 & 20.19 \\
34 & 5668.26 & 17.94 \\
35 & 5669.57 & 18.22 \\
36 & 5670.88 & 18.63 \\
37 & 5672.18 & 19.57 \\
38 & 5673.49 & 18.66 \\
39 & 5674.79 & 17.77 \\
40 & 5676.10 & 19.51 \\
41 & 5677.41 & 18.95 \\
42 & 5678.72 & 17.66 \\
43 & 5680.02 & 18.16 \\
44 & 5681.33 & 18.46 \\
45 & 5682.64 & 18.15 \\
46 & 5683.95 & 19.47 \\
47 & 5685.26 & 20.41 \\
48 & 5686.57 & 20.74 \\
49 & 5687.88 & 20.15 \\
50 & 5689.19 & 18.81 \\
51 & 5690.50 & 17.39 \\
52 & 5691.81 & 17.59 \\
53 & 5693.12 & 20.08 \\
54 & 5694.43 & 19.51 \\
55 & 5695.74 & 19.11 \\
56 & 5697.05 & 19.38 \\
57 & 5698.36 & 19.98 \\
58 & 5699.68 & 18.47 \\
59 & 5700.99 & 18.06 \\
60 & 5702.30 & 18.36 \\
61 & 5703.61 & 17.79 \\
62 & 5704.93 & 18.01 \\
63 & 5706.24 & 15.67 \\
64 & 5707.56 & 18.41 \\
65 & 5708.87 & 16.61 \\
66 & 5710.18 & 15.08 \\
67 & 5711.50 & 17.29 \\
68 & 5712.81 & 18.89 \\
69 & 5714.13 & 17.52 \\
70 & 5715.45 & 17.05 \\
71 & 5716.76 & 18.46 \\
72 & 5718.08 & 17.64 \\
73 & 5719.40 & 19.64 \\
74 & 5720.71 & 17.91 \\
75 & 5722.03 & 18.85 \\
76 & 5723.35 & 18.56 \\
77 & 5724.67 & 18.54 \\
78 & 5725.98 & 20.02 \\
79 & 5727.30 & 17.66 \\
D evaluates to 2.52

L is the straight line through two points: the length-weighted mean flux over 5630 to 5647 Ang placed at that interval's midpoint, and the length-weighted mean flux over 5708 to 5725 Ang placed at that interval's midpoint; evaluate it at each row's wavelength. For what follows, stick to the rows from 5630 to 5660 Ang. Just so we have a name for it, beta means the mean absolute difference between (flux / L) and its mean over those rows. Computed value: 0.037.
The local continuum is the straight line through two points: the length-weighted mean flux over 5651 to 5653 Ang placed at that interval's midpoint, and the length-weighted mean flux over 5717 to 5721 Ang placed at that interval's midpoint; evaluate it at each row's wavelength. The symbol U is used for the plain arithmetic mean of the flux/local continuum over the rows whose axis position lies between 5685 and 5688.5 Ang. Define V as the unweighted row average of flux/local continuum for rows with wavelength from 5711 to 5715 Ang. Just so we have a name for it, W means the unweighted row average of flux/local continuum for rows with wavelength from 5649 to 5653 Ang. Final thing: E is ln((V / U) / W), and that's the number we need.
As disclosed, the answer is -0.10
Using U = 1.091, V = 0.97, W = 0.982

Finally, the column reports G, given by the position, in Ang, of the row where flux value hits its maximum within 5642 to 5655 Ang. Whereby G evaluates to 5652.62 Ang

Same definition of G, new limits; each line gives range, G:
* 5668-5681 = 5672.18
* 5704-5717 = 5712.81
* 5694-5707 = 5698.36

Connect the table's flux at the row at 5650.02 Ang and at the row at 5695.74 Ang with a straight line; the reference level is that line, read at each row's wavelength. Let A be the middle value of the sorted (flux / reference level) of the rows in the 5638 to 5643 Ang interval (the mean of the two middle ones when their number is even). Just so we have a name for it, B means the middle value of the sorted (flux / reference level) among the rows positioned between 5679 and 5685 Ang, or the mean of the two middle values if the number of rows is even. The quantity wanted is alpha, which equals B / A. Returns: 0.95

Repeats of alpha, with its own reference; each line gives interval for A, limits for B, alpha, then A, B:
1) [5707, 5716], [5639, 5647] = 1.15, 0.89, 1.02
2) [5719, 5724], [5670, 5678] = 1.06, 0.95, 1.01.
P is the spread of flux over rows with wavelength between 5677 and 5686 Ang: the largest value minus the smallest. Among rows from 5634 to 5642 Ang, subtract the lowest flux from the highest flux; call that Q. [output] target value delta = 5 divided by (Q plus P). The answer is 1.1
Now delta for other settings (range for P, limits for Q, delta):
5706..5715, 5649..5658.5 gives 0.8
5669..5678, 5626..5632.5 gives 1.3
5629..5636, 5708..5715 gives 0.7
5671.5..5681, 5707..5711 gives 1.0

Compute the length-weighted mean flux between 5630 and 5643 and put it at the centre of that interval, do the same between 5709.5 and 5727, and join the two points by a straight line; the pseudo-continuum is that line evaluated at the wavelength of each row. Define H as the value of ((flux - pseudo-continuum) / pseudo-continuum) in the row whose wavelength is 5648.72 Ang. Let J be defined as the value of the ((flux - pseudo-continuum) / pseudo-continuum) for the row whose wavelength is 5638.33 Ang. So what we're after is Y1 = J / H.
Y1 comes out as -0.5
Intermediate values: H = 0.03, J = -0.013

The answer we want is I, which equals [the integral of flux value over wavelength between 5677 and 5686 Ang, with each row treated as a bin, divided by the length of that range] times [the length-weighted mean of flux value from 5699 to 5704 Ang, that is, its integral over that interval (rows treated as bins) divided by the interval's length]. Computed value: 341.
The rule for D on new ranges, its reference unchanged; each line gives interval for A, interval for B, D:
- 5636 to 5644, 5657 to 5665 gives 2.50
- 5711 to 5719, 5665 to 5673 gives 0.65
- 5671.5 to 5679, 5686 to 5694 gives 0.75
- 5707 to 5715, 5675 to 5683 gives 0.92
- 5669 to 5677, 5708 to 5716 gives 0.47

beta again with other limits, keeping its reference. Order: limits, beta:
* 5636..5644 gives 0.023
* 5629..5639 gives 0.034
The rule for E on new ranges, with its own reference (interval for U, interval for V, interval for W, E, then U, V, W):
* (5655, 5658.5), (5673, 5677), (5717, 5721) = 0.05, 0.944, 0.99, 0.997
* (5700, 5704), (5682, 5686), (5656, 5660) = 0.18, 0.972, 1.03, 0.883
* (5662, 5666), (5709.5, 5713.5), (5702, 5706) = -0.02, 0.968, 0.92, 0.971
